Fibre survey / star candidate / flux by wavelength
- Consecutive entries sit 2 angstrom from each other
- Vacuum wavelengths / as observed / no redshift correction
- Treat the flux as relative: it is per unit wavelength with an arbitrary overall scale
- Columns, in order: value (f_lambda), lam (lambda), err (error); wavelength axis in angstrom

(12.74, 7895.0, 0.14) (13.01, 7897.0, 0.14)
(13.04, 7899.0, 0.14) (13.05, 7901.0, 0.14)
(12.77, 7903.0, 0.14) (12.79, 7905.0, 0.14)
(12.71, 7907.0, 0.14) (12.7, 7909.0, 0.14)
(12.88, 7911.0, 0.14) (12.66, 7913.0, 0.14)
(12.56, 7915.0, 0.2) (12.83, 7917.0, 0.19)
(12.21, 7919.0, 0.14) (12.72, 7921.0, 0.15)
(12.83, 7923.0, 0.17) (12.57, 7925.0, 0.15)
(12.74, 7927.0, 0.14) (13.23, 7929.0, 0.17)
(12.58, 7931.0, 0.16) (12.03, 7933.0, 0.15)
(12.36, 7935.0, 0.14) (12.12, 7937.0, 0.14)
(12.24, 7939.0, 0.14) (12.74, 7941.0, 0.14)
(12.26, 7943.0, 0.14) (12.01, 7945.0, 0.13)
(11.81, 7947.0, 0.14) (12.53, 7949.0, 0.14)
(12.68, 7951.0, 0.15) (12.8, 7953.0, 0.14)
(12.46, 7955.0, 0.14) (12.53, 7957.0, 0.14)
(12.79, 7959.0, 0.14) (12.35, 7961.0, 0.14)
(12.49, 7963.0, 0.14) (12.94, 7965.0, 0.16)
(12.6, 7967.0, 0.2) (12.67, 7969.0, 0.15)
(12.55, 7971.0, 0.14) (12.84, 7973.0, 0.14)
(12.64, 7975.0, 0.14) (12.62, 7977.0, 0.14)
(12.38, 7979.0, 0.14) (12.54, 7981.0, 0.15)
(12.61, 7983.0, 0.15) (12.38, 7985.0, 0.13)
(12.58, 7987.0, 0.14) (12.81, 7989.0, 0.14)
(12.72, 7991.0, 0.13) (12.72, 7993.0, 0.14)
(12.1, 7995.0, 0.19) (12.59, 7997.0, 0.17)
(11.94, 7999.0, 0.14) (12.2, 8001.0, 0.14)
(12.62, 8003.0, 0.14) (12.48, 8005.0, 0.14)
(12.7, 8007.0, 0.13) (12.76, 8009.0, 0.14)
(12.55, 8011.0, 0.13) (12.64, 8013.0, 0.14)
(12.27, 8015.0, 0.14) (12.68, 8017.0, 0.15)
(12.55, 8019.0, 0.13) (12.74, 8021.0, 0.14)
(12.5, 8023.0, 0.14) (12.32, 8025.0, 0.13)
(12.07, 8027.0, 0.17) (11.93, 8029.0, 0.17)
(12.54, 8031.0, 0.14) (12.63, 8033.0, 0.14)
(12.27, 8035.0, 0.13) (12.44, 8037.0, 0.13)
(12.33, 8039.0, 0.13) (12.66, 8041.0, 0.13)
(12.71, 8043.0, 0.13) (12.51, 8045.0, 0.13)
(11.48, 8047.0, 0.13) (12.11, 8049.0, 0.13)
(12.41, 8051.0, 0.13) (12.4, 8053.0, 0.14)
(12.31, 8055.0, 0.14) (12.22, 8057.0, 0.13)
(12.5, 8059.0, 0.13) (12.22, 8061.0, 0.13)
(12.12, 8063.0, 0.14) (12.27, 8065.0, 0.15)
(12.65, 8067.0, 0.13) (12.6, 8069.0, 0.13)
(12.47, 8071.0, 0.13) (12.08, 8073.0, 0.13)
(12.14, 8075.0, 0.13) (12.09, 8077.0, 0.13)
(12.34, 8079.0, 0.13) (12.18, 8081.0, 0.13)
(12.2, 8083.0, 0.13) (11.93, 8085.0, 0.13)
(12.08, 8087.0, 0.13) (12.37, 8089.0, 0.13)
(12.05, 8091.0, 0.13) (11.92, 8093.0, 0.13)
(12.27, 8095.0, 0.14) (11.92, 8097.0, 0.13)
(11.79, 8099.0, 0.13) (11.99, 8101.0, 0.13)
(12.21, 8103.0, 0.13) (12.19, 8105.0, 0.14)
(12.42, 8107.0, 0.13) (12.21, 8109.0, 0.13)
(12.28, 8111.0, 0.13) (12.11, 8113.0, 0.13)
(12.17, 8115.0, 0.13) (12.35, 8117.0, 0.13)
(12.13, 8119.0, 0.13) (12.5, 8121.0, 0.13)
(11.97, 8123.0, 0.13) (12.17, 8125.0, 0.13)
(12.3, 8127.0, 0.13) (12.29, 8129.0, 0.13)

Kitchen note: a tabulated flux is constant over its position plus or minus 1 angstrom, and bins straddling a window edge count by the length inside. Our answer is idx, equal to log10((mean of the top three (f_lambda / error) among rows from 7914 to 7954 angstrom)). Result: 1.96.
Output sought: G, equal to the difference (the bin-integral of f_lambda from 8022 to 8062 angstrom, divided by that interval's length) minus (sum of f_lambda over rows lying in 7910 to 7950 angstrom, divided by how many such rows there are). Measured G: -0.17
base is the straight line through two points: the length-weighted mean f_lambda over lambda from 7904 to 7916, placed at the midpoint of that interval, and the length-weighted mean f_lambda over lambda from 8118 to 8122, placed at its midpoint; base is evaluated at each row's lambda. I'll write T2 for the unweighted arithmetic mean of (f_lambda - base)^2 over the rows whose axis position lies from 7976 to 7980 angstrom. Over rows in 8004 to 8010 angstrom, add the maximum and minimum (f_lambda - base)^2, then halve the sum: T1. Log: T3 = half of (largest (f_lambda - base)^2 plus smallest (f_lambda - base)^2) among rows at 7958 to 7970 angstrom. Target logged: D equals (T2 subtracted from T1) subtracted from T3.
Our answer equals 0.05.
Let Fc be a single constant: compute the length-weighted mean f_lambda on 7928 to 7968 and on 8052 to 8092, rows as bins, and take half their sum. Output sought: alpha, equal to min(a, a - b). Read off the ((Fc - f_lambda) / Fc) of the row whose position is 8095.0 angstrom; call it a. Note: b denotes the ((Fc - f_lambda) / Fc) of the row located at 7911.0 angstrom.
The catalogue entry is 0.01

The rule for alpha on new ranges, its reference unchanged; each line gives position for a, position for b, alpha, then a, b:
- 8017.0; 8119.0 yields -0.04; -0.03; 0.019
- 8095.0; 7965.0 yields 0.01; 0.01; -0.046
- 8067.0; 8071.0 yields -0.02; -0.02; -0.008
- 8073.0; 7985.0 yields 0.02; 0.02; -0.001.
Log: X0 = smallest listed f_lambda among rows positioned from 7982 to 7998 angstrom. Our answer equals 12.1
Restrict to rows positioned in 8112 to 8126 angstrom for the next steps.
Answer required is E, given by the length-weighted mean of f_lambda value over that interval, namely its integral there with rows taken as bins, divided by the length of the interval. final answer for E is 12.2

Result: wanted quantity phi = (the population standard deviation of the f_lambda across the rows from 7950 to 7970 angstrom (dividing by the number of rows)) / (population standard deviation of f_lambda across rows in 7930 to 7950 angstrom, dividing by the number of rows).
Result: 0.6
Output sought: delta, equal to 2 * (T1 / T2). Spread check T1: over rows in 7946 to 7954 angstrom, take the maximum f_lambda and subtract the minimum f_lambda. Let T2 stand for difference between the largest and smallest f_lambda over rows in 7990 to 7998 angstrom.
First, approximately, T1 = 0.99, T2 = 0.6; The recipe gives 3.2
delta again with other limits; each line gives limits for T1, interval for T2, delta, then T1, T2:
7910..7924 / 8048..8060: 3.4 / 0.67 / 0.4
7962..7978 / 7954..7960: 2.7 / 0.45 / 0.3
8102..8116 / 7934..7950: 0.7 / 0.31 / 0.9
